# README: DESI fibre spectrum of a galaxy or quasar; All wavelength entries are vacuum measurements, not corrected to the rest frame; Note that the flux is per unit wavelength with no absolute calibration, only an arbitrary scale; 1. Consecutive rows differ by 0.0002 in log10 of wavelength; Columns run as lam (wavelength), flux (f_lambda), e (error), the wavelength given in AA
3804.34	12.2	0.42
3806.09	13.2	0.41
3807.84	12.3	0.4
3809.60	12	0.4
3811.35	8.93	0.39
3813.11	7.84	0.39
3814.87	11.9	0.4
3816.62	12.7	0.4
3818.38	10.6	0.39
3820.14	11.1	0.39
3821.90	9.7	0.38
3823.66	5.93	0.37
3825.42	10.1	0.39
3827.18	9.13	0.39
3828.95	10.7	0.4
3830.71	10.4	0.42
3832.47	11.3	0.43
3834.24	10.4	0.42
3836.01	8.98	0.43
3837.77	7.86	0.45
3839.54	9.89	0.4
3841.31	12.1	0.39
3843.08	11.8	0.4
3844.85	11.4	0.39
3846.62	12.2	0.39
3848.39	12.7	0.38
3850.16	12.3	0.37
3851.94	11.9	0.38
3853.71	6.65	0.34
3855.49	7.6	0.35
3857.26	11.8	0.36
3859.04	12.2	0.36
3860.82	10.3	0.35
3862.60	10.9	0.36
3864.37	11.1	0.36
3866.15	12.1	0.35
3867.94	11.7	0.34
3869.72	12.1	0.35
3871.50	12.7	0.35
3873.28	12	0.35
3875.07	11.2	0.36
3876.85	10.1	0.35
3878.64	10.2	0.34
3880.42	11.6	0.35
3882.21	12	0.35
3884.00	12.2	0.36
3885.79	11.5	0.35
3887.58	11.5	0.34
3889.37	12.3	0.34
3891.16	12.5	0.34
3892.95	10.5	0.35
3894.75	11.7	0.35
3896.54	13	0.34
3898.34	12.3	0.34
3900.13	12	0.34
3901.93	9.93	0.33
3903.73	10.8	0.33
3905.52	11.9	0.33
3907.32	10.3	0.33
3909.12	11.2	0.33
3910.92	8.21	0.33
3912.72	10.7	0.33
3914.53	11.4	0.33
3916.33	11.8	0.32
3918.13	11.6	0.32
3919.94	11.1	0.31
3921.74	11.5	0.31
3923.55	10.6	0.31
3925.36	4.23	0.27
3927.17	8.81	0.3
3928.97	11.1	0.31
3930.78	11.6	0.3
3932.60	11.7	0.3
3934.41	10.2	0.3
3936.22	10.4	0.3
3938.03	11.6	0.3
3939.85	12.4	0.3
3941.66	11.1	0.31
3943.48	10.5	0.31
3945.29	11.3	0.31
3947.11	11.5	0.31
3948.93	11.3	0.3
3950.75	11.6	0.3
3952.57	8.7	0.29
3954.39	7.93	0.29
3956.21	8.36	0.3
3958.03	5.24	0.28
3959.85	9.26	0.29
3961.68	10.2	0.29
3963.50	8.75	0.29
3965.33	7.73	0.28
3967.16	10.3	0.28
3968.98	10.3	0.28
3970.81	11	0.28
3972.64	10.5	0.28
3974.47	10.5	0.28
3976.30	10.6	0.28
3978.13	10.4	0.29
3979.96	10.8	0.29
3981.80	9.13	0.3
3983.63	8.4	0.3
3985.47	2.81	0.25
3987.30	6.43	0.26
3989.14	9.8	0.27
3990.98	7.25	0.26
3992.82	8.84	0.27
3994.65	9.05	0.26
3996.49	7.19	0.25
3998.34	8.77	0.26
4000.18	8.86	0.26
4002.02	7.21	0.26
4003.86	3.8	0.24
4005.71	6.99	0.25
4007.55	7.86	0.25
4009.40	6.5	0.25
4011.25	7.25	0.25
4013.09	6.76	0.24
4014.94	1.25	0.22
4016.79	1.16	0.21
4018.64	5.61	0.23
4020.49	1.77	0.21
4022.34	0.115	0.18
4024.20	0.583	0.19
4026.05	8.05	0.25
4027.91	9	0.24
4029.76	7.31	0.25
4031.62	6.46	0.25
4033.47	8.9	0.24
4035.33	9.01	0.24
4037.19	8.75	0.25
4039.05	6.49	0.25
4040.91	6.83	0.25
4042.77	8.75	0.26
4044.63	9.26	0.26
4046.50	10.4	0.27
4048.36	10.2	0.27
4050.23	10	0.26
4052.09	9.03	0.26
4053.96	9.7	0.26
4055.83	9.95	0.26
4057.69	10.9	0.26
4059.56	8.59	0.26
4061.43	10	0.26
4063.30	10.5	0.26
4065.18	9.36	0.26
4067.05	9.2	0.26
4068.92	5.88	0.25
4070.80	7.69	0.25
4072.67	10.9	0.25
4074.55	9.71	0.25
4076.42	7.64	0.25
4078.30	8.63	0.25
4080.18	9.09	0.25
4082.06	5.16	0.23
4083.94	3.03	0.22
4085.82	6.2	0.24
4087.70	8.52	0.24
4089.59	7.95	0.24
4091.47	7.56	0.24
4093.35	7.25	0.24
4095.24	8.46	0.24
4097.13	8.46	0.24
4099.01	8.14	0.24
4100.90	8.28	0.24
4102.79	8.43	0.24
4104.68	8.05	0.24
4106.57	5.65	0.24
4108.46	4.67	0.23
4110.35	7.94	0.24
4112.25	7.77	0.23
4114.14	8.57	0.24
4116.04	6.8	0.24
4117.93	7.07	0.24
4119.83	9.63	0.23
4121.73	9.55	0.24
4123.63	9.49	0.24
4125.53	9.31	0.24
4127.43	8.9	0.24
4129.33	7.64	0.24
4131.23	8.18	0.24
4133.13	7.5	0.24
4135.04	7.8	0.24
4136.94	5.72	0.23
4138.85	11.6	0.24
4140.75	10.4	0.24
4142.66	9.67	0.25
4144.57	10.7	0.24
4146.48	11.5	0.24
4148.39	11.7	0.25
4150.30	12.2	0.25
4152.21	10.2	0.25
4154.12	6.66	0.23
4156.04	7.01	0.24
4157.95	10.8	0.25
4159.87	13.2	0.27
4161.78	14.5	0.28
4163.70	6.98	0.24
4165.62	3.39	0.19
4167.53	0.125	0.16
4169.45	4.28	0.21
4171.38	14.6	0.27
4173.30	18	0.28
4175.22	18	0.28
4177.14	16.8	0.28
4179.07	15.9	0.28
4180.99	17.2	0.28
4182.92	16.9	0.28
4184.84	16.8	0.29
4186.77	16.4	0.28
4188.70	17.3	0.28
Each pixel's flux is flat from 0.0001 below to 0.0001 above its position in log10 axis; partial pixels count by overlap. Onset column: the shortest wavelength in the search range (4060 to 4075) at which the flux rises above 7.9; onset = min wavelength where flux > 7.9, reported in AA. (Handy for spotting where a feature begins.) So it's 4061.43 AA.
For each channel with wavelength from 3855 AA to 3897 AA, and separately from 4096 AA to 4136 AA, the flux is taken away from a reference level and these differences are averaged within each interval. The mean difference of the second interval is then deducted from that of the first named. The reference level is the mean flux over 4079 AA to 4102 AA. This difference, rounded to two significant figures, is -3.5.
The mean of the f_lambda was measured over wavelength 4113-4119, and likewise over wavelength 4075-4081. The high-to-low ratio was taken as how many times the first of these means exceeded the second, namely 0.88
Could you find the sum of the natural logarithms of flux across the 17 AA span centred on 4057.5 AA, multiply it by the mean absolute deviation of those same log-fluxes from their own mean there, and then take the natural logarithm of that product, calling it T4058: 0.14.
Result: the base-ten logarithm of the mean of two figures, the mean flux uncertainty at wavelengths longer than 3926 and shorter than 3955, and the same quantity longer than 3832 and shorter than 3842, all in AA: -0.443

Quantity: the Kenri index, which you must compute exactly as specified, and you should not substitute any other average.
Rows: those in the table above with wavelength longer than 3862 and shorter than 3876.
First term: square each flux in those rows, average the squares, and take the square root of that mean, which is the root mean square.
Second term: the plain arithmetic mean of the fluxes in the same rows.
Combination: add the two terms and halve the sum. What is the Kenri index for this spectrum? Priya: 12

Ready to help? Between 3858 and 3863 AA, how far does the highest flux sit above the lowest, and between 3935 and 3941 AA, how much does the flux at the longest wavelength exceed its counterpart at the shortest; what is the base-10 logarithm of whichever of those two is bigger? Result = 0.30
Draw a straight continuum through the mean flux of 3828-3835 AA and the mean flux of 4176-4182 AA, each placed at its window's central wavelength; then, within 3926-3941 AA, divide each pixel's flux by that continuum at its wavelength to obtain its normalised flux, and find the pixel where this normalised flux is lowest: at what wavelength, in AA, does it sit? 3927.17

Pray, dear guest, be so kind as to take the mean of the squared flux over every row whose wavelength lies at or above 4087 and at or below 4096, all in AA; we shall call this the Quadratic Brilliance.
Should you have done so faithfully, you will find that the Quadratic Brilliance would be 63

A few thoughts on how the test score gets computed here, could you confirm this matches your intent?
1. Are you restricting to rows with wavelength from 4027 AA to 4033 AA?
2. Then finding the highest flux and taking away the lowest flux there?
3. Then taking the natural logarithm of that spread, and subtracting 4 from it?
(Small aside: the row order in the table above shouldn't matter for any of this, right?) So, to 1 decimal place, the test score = -3.1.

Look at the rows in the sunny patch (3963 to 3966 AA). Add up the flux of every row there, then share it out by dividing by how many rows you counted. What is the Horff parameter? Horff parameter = 8.2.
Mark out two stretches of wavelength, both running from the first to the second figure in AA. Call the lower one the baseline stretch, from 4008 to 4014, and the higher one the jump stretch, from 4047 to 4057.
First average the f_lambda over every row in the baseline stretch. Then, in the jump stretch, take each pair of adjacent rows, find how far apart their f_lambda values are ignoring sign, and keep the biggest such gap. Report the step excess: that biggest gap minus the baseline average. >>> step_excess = -5.9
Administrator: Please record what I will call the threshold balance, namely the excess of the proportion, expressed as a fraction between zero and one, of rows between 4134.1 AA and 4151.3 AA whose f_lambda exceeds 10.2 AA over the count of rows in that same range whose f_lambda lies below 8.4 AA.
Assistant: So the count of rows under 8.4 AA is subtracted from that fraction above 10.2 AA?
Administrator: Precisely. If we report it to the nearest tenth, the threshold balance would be -1.3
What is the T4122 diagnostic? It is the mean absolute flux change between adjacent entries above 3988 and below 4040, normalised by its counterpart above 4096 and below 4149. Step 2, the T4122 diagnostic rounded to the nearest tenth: 1.8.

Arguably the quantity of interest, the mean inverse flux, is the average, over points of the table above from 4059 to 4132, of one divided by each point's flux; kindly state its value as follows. 0.132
